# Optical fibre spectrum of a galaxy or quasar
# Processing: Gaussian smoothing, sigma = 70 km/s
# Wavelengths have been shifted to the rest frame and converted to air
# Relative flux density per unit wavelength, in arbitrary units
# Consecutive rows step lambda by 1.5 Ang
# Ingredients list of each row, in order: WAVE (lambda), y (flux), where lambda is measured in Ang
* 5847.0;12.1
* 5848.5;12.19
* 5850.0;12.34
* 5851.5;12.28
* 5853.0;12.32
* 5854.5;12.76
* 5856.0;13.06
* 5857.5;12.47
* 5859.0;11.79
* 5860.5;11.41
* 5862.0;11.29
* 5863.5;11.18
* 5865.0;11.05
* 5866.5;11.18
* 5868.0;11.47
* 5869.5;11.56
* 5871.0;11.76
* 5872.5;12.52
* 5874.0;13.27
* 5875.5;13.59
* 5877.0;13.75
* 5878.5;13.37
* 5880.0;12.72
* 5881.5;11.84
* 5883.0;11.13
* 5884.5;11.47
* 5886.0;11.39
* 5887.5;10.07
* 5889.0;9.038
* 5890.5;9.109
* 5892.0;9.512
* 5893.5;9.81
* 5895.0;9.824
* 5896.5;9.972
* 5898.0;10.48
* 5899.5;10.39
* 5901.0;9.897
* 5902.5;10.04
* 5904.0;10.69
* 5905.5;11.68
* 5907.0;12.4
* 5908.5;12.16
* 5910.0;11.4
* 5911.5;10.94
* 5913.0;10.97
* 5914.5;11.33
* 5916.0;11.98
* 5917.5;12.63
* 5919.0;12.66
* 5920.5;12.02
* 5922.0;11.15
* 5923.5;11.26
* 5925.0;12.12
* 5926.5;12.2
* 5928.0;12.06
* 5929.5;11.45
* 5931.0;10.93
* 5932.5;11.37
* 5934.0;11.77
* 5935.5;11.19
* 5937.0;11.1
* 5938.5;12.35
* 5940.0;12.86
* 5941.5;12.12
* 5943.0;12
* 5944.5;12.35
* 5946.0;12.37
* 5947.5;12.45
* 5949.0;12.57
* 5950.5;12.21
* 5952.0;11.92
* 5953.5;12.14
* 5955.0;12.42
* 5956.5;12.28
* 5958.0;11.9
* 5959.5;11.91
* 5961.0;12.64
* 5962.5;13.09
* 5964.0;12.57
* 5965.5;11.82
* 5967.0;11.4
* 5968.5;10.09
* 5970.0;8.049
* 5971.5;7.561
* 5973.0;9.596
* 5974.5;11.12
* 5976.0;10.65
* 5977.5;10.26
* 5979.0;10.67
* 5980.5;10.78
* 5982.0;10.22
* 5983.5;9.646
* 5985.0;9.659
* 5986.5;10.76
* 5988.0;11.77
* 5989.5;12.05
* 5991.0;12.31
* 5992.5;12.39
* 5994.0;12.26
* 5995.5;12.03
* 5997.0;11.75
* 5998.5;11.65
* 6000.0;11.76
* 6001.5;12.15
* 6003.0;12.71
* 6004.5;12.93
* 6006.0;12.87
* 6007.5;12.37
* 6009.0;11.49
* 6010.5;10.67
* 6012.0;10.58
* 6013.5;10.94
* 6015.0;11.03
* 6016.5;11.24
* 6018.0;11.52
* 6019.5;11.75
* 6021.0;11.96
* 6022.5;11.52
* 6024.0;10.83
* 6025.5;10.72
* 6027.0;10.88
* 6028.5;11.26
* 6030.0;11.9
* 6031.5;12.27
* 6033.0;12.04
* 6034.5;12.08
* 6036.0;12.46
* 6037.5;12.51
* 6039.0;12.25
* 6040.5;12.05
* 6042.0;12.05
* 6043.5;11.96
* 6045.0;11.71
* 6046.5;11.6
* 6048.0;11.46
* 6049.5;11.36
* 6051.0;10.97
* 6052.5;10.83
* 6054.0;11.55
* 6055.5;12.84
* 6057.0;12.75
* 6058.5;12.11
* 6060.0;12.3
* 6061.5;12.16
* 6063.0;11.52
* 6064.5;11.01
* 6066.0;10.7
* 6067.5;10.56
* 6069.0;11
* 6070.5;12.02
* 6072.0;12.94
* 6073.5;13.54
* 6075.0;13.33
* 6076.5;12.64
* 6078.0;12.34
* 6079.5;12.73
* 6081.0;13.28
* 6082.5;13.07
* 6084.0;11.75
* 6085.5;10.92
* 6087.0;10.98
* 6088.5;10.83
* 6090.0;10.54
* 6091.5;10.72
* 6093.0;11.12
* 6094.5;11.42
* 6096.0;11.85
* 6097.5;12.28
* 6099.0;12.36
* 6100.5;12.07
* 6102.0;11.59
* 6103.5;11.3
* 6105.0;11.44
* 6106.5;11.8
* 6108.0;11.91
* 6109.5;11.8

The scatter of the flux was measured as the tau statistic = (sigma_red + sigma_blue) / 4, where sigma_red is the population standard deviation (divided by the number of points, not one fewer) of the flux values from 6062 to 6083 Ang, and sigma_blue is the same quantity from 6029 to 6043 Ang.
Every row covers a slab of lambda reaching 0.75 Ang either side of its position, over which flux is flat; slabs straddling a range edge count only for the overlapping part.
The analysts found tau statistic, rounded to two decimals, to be 0.30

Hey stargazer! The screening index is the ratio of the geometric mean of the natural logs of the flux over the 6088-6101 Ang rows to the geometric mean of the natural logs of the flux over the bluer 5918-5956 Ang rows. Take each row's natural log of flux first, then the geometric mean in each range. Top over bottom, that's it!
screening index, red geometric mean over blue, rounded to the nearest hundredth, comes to 0.98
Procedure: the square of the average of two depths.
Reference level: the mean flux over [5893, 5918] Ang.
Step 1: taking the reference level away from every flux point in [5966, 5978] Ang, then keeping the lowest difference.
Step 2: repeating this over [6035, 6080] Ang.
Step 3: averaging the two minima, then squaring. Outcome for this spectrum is 3.7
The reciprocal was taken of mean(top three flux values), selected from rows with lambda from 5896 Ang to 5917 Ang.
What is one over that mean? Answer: 0.082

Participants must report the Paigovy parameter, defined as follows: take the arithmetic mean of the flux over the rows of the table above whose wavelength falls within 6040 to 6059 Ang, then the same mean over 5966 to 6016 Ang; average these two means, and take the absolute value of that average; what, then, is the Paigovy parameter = 11.4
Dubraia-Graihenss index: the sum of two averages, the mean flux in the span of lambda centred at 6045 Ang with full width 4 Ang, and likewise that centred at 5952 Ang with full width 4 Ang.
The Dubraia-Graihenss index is 23.8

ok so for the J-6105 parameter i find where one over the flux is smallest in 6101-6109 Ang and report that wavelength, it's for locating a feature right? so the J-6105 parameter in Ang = 6108.0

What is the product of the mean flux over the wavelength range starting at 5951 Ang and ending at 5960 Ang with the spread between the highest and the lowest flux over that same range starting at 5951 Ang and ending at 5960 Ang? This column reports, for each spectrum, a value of 6.3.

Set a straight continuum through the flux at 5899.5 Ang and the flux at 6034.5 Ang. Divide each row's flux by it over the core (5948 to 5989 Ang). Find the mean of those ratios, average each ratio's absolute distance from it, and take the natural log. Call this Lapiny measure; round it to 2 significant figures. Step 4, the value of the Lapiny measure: -2.2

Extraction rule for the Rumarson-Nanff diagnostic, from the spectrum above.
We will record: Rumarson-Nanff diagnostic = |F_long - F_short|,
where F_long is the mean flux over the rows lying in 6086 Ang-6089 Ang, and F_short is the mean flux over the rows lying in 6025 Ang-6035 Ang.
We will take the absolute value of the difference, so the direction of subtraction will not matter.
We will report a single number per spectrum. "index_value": 0.69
